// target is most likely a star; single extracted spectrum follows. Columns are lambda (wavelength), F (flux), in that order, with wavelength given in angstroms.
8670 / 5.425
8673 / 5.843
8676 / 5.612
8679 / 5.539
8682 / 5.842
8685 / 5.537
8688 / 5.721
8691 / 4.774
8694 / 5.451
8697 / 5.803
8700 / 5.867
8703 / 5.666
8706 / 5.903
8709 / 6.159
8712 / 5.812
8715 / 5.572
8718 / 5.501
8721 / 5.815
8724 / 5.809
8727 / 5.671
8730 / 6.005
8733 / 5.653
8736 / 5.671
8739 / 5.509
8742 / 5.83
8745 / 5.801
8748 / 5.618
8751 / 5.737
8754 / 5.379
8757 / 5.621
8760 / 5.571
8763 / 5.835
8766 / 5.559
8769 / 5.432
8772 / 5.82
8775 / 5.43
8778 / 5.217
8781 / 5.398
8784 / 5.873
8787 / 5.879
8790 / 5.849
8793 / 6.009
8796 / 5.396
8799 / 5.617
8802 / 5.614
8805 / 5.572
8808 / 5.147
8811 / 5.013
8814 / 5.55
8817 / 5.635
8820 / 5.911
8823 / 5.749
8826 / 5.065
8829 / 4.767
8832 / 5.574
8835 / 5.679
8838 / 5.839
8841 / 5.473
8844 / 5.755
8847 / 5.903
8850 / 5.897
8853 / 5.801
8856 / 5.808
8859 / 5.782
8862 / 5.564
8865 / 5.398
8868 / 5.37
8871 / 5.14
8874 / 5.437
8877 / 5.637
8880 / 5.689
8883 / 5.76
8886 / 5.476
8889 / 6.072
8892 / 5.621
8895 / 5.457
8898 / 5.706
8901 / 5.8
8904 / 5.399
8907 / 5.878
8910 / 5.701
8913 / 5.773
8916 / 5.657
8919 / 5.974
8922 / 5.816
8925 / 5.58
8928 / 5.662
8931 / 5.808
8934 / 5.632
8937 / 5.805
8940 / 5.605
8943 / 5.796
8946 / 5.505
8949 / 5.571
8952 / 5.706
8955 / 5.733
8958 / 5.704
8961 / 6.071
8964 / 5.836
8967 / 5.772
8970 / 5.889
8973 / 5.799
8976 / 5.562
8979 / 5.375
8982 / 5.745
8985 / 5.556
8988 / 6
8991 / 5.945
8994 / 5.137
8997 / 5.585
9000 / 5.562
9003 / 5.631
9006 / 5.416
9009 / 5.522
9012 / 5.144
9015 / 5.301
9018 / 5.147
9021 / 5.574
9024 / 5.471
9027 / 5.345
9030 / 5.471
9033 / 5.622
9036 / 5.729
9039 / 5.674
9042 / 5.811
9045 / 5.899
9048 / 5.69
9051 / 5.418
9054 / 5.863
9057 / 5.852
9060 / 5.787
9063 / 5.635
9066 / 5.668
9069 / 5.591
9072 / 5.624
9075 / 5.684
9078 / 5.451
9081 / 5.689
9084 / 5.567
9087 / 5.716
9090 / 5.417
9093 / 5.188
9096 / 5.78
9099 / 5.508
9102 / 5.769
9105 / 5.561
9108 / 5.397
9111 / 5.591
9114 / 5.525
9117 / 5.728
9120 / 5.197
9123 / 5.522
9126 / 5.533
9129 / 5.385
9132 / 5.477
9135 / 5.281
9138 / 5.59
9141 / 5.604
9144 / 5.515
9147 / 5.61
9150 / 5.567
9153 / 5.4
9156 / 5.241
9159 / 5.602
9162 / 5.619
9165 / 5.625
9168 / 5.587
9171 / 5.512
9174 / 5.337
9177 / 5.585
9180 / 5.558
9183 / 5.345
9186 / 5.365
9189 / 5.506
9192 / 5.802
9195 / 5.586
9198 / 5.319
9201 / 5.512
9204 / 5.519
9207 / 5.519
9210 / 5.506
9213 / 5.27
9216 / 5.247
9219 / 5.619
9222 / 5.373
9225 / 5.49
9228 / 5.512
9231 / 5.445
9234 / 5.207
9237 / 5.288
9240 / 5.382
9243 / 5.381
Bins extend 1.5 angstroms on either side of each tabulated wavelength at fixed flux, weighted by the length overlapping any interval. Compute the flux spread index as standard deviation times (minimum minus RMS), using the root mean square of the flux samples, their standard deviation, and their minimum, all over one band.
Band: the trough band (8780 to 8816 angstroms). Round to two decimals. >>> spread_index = -0.17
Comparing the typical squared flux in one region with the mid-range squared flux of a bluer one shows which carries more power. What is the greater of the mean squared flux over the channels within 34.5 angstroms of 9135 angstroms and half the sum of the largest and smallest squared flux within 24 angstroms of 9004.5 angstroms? 31.2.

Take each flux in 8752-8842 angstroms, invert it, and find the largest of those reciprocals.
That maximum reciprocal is 0.210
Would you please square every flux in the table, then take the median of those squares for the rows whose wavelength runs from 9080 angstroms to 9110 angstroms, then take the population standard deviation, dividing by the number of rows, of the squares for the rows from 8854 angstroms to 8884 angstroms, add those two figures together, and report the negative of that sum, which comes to -33.2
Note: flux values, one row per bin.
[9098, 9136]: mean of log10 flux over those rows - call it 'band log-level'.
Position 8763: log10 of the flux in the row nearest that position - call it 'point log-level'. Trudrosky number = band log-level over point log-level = 0.97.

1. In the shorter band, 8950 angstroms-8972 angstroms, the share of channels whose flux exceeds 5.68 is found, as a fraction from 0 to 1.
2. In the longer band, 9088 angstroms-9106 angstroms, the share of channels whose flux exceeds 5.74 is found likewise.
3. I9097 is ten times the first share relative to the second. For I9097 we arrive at 30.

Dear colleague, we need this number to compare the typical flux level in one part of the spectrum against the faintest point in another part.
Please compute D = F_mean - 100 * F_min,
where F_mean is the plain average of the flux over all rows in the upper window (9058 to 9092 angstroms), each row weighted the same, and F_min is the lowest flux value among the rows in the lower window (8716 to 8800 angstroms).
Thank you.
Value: -516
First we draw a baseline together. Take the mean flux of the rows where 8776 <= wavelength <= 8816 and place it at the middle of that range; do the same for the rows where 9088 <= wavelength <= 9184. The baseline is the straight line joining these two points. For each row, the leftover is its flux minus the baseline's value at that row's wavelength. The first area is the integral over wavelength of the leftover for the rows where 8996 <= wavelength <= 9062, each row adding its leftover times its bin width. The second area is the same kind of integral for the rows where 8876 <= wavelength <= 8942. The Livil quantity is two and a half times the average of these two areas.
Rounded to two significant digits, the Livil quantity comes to 18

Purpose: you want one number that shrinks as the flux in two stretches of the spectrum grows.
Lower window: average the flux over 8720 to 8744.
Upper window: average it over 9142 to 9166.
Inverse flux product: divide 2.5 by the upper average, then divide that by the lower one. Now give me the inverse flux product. 0.0788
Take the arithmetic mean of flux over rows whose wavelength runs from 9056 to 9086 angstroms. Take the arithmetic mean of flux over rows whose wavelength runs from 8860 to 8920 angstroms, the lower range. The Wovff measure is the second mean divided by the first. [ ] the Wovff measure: 0.995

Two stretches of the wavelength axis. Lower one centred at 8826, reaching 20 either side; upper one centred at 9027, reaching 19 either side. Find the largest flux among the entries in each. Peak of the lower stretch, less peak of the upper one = 0.01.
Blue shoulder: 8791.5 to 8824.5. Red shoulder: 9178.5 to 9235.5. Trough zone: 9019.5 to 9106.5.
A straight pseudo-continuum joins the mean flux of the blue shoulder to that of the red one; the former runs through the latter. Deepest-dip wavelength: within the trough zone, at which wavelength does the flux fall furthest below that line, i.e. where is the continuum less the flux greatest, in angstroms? 9093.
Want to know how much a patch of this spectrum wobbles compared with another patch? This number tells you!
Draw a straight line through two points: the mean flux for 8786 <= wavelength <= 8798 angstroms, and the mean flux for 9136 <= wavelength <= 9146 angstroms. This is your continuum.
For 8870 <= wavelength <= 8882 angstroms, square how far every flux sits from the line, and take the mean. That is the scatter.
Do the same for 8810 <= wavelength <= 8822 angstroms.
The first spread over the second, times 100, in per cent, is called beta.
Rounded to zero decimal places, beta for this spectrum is 68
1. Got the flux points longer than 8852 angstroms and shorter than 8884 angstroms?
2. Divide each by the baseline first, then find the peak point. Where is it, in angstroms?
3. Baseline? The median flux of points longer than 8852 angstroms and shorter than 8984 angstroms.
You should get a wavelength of 8856 angstroms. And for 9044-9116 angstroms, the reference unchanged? 9045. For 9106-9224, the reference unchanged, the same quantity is 9192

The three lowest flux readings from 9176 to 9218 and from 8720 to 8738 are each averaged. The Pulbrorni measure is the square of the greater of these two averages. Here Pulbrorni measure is 32.1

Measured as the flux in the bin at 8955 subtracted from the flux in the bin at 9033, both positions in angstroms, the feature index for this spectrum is -0.11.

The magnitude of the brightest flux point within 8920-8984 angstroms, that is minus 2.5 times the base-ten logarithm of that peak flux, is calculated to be -1.96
